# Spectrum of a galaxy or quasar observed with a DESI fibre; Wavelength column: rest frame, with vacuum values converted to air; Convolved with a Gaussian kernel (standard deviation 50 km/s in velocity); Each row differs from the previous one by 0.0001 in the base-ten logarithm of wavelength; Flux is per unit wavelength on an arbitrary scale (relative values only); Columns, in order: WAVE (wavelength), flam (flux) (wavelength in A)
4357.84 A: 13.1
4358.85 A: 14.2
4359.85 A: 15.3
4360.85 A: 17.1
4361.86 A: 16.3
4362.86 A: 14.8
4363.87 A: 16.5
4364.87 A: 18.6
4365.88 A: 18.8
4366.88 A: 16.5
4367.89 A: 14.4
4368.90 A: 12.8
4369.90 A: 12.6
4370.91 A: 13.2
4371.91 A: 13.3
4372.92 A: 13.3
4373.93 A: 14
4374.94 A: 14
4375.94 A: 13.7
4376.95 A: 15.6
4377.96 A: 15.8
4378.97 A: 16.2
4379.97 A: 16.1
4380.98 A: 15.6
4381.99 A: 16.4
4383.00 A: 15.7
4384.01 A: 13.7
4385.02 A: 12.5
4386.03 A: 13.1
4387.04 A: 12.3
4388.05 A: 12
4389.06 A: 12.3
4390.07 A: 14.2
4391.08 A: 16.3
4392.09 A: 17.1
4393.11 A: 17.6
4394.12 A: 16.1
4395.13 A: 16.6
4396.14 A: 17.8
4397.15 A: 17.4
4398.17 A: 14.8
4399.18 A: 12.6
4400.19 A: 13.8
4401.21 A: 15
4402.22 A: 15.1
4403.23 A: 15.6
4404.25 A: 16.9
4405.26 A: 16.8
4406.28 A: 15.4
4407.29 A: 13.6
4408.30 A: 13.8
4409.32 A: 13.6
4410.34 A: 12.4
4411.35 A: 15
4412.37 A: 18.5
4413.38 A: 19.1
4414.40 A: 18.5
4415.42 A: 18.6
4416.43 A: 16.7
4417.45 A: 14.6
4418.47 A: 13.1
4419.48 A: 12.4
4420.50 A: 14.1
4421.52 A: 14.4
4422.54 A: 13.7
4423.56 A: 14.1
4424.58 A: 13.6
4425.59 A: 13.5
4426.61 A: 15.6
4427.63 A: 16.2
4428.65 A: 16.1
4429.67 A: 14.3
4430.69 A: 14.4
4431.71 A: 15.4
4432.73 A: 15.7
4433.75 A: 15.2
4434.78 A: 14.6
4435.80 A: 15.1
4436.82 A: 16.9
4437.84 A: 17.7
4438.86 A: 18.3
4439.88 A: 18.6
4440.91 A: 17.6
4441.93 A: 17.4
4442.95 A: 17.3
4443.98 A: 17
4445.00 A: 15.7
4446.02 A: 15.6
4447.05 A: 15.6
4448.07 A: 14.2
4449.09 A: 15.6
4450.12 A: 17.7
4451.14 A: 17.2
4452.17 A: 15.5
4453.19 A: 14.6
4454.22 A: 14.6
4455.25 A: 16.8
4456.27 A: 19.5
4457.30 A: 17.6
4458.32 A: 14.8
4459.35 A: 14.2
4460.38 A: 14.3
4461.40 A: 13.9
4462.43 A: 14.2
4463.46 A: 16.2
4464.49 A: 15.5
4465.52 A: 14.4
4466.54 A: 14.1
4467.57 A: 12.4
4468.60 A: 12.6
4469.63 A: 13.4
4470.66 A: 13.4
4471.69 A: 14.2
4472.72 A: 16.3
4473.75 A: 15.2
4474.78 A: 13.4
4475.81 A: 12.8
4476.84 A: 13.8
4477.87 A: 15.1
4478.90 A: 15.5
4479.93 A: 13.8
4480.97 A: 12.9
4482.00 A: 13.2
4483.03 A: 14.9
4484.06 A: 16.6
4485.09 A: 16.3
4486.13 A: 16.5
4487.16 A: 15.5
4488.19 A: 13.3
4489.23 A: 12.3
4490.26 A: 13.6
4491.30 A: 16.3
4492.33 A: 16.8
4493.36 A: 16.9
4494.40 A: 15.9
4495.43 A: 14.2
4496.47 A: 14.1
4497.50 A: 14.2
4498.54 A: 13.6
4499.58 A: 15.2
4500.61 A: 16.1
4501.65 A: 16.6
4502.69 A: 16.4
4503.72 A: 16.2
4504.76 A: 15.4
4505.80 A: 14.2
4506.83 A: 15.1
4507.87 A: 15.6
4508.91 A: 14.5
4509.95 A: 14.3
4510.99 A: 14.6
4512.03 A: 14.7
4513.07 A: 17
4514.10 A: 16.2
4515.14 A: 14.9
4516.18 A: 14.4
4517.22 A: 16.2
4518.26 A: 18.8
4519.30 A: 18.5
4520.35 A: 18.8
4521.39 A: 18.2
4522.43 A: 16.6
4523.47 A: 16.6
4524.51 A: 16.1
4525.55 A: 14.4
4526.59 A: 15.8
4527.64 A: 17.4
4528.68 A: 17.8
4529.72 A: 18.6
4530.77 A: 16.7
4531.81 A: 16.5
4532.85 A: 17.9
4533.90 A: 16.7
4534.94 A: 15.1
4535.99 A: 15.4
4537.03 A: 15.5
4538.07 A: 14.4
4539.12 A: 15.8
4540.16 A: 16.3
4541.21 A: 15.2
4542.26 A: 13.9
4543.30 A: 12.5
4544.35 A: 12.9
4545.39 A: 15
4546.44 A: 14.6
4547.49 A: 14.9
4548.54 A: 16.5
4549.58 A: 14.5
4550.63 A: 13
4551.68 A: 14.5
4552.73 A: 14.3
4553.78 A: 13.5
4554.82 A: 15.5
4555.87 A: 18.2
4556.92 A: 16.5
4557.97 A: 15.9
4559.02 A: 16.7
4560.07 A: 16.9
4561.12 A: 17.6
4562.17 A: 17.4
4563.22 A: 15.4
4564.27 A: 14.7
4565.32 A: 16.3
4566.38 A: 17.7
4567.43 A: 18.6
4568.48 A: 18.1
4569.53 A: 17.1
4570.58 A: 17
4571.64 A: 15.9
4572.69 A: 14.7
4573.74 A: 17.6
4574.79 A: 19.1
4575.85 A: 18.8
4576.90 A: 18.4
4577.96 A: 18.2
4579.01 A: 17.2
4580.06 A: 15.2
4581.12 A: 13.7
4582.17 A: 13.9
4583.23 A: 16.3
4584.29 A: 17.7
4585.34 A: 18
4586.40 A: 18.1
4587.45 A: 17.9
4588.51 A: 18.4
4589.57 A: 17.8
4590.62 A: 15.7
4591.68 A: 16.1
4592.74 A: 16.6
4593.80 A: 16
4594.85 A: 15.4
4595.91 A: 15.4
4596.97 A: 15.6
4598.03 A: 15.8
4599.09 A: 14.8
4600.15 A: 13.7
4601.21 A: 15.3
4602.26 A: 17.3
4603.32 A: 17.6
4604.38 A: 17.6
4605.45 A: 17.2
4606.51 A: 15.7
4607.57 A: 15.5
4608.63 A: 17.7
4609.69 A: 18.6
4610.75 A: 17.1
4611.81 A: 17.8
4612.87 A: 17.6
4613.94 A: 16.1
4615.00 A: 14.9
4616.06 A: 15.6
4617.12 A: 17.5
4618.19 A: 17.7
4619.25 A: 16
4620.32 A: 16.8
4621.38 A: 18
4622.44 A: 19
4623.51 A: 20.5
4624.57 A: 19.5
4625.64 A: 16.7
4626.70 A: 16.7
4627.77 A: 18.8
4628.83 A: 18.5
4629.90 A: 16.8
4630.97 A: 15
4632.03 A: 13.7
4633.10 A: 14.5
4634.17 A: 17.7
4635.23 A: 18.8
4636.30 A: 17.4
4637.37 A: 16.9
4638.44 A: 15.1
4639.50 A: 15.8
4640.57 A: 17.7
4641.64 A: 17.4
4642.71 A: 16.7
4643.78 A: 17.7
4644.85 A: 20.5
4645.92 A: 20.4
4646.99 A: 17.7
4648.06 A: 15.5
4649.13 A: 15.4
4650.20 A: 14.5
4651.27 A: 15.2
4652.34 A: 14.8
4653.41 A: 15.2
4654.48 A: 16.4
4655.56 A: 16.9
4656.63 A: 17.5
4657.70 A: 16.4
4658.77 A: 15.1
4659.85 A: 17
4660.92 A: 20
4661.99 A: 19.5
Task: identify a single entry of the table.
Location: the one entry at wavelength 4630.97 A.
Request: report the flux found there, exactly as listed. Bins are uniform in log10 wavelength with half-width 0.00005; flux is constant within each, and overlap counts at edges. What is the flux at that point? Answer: 15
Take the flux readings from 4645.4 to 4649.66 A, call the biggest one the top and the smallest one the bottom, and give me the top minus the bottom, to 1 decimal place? 5.0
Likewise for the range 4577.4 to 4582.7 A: 4.5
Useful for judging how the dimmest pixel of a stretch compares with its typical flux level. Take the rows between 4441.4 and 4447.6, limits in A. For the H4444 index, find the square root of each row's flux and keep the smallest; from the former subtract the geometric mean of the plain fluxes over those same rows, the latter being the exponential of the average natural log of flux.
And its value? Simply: -12.5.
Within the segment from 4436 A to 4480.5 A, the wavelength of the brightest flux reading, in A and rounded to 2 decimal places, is 4456.27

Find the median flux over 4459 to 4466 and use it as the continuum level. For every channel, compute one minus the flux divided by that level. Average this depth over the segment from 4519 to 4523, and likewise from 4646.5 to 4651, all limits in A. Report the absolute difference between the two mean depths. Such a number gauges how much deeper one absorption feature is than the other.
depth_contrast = 0.16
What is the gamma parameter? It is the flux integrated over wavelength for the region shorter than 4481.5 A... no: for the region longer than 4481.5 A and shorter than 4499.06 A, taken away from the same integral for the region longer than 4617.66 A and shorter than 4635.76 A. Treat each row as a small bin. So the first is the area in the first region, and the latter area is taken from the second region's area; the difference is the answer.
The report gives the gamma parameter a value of 51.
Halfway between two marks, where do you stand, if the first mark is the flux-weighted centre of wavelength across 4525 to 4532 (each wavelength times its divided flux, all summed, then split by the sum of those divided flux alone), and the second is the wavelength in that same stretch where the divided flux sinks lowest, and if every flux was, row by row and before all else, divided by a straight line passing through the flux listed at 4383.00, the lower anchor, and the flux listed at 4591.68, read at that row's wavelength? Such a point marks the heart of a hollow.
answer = 4527.2 A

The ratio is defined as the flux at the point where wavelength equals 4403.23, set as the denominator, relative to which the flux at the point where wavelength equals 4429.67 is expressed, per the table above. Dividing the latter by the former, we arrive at 0.92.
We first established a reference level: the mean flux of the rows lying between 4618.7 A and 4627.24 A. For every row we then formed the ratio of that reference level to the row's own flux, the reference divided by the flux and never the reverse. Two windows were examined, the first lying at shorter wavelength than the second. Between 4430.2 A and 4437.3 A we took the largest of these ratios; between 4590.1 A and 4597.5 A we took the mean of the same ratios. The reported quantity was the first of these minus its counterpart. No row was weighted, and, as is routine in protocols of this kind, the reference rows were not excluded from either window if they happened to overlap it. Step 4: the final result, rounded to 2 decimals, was 0.11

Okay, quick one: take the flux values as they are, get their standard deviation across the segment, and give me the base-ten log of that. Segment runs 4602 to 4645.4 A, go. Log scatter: 0.17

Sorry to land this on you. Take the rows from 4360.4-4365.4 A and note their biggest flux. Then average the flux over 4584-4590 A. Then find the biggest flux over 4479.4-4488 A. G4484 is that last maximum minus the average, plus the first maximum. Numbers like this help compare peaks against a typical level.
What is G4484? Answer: 17.2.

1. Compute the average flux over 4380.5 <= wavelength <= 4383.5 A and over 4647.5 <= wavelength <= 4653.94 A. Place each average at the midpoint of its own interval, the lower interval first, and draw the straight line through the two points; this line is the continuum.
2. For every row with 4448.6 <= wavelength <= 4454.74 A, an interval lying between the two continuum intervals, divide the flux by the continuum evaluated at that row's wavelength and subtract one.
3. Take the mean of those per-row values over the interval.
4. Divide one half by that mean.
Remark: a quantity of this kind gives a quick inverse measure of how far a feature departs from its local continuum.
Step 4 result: 45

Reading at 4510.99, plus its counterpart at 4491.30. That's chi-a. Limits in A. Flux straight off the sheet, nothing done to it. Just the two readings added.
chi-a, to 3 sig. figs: 30.9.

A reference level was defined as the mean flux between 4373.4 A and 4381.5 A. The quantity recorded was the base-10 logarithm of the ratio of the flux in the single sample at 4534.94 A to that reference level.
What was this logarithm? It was -0.001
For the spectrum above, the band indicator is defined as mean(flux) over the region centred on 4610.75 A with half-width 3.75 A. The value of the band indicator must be 17.2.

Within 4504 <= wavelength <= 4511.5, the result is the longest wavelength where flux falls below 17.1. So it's 4510.99 A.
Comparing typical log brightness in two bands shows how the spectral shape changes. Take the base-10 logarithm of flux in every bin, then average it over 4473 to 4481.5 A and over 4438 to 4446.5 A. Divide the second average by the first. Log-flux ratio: 1.08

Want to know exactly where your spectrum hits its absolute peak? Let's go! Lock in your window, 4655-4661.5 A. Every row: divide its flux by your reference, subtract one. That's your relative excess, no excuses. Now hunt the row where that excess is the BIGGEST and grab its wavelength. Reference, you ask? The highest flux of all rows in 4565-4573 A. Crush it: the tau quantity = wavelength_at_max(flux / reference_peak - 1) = 4660.92 A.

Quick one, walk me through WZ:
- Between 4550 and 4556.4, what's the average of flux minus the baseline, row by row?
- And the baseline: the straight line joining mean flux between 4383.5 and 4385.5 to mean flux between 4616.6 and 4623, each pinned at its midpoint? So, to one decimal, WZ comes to -1.4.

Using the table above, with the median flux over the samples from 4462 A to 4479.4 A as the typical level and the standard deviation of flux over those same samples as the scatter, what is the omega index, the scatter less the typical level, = -13.0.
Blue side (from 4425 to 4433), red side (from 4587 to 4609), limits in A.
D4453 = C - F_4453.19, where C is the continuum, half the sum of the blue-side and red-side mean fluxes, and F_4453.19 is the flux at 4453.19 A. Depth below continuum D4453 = 1.1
